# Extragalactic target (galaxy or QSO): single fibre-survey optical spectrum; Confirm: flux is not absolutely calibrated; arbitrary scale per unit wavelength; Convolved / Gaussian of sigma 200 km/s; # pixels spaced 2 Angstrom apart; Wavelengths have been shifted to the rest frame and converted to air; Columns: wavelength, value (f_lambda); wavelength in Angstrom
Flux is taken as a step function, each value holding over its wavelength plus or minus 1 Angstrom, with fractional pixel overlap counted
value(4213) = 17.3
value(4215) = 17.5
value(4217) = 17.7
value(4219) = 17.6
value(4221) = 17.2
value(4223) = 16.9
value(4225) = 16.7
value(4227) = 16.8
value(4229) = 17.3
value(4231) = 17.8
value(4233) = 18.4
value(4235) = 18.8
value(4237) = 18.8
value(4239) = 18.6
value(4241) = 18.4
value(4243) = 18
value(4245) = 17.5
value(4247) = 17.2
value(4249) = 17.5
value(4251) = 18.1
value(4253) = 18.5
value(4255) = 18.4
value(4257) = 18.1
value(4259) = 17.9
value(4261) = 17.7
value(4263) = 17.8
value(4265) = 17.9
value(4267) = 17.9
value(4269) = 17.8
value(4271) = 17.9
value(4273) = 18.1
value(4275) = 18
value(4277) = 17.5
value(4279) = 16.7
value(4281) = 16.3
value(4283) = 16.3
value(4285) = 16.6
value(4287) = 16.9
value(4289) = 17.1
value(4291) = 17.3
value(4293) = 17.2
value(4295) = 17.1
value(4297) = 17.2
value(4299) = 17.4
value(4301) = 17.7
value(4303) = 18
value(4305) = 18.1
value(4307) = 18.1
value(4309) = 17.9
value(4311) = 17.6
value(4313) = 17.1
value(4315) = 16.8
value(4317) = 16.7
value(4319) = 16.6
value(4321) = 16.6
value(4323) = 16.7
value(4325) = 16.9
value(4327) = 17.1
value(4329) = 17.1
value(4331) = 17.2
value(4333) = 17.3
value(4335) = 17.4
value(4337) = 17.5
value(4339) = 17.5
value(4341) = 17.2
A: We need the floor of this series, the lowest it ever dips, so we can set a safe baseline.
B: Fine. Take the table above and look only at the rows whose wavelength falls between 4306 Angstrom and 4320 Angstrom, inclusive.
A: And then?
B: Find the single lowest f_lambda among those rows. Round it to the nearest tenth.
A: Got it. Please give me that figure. 16.6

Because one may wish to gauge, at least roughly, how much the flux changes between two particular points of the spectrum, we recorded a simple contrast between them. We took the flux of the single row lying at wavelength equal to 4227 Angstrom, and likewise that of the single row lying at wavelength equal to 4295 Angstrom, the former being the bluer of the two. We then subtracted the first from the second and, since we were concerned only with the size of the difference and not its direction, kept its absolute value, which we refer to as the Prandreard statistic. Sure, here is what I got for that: 0.30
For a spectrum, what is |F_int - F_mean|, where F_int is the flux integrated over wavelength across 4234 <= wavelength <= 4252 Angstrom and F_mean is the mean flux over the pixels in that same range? 308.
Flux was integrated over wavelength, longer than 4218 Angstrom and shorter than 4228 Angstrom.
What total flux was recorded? 170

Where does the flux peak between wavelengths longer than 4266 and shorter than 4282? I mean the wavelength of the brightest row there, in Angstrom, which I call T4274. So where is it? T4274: 4273 Angstrom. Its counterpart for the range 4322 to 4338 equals 4337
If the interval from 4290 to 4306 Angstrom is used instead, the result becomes 4305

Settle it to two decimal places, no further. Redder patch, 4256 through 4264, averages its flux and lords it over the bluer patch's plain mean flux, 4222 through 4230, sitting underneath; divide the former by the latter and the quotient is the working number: 1.06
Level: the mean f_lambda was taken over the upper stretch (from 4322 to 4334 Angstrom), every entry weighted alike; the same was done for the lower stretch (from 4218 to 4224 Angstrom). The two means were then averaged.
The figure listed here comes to 17.14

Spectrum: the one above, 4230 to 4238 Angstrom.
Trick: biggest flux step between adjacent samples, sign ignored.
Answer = 0.60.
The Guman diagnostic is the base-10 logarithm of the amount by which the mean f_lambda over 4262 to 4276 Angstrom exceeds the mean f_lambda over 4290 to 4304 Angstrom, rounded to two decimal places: -0.30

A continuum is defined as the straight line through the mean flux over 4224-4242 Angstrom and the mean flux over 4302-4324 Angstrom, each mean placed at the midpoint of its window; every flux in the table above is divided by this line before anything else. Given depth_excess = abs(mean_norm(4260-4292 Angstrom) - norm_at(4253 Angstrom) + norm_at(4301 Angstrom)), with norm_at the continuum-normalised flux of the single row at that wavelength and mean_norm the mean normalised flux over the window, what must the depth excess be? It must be 0.964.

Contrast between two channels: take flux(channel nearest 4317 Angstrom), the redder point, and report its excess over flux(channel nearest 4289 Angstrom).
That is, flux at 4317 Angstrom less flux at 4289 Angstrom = -0.40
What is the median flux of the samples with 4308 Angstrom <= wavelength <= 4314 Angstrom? 17.6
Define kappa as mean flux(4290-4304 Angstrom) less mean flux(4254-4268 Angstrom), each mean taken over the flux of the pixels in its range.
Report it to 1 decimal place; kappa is -0.5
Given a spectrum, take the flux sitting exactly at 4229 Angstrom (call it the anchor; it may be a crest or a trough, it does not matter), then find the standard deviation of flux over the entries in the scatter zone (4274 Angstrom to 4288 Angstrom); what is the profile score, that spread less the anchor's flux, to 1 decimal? -16.7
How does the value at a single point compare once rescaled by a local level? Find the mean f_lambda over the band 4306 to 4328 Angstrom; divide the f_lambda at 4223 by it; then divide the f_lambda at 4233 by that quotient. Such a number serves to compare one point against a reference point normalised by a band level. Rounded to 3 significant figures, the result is 18.6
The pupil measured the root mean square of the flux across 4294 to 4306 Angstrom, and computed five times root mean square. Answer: 87.9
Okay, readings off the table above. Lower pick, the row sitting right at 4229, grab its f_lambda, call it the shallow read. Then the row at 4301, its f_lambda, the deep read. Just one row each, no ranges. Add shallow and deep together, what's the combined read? 35.0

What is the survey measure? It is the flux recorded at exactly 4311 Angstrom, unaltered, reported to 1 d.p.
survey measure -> 17.6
